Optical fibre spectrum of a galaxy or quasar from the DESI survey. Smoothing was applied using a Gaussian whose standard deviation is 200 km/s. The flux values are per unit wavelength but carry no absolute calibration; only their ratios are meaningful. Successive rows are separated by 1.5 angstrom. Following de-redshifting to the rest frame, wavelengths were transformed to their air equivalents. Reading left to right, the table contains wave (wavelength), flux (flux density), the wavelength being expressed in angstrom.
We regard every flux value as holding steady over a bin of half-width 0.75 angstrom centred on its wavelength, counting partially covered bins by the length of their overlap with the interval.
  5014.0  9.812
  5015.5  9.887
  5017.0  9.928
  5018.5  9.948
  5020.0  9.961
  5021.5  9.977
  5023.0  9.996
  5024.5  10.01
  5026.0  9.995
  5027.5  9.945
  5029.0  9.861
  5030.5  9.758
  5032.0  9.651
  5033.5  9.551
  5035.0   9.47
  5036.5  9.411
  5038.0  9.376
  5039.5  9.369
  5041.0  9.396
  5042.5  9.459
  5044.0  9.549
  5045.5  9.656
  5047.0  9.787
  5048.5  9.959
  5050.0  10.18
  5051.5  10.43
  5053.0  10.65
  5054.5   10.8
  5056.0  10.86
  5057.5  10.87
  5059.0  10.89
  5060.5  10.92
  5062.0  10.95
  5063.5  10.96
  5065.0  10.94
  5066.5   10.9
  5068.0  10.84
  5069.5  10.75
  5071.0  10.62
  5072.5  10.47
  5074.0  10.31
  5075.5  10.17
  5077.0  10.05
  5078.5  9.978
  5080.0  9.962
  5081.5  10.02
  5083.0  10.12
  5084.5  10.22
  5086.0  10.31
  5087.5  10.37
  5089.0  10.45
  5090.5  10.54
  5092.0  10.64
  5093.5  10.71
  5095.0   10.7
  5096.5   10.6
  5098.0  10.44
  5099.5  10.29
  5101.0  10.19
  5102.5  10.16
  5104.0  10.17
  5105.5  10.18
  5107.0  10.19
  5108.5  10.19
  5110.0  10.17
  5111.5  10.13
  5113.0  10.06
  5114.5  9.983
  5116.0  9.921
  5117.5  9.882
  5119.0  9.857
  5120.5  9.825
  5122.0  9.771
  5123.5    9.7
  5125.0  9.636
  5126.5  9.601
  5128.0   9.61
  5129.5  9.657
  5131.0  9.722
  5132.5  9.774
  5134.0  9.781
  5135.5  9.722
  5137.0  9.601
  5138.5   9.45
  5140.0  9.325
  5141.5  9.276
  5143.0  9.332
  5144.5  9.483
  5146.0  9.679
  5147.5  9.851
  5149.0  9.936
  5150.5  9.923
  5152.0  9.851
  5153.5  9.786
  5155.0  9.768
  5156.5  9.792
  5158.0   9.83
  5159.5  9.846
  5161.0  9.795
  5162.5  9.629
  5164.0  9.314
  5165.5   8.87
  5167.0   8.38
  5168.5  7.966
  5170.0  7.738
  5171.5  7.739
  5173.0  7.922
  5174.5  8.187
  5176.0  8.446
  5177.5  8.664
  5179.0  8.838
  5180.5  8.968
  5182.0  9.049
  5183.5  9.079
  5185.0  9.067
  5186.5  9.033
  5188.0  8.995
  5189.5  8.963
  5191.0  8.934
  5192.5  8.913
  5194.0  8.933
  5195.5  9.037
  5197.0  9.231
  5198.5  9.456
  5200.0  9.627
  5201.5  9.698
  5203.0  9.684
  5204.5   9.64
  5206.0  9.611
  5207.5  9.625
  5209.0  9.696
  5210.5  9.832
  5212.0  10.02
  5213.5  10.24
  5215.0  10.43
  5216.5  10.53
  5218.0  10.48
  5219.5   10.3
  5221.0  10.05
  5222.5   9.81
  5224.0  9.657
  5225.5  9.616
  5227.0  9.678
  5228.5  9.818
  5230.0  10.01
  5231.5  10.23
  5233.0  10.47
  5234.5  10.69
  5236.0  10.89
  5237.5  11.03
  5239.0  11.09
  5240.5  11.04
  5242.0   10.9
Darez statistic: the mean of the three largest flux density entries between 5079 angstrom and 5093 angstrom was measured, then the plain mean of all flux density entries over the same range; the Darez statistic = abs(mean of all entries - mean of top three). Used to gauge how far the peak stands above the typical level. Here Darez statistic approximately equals 0.25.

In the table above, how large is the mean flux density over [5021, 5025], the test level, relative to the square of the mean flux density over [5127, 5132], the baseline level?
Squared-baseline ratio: 0.107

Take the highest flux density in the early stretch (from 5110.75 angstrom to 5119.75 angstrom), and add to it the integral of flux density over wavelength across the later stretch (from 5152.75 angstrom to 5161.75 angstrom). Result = 98.4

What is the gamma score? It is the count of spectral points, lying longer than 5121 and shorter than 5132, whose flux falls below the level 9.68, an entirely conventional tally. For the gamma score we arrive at 4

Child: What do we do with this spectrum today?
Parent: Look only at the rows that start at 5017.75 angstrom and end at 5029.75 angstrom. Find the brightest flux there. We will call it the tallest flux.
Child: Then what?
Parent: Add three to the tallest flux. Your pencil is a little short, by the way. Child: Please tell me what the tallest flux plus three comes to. 13.0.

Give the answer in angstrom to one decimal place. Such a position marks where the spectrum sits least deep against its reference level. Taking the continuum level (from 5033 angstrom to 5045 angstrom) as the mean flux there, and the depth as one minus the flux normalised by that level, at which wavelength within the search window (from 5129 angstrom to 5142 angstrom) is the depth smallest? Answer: 5134.0 angstrom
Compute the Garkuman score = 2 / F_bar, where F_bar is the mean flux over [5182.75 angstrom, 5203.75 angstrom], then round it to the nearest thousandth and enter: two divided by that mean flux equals 0.218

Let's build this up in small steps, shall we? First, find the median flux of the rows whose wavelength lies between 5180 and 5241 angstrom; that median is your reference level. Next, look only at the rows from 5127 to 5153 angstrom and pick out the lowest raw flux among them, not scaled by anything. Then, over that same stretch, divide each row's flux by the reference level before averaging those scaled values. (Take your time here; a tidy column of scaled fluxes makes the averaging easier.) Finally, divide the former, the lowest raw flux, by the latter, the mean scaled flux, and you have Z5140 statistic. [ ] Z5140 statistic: 9.31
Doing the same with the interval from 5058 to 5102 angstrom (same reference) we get 9.19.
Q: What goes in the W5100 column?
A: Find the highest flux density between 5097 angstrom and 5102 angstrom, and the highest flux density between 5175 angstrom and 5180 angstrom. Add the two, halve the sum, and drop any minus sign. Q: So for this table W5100 9.6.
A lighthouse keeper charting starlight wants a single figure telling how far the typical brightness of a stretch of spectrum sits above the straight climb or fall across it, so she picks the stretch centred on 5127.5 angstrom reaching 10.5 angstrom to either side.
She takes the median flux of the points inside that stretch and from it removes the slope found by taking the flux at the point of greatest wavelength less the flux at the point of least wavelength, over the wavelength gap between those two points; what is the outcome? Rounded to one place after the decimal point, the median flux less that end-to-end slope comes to 9.7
